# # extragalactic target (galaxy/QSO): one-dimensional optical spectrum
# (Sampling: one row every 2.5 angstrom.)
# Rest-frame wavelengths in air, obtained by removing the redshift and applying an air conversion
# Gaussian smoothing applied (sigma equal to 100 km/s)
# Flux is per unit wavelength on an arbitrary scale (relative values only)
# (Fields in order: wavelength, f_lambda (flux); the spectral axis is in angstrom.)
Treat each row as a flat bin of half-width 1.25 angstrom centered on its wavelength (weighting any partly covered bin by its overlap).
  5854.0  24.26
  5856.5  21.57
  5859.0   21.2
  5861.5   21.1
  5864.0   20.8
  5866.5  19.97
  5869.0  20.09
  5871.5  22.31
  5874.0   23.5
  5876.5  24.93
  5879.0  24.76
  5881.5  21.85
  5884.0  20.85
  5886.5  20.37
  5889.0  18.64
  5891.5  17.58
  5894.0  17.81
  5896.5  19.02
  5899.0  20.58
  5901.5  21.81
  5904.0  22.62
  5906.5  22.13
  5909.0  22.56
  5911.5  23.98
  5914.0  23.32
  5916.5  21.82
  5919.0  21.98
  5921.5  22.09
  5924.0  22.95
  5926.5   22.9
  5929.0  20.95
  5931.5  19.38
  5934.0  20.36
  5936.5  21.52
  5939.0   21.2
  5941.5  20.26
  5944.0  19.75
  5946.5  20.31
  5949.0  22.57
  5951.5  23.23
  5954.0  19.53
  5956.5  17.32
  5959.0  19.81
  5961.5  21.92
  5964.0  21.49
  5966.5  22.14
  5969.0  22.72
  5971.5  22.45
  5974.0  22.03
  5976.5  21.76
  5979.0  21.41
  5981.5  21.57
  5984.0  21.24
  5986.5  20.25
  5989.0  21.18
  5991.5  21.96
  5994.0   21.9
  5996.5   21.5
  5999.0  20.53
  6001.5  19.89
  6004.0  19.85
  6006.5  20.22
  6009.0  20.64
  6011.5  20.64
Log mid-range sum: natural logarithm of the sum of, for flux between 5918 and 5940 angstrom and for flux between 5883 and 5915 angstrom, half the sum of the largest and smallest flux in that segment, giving 3.74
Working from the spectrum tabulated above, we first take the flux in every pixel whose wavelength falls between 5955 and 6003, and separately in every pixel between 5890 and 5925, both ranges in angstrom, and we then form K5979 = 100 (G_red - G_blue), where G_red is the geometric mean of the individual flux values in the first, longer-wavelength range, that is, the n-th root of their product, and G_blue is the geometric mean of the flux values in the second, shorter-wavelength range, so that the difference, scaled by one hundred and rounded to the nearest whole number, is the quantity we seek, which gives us -18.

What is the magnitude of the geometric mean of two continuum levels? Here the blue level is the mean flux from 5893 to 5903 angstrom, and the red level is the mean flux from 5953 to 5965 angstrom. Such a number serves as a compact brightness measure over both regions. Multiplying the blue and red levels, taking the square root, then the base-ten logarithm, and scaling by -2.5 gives -3.25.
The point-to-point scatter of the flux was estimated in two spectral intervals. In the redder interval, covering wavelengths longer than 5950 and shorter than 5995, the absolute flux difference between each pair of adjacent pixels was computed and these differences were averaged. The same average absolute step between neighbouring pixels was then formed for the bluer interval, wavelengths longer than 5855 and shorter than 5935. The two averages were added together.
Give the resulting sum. 1.92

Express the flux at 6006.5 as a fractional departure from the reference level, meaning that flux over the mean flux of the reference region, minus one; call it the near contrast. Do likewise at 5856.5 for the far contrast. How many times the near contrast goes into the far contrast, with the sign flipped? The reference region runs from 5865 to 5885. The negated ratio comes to -0.3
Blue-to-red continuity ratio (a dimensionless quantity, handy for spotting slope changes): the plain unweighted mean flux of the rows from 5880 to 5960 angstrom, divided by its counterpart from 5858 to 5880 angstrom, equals 0.95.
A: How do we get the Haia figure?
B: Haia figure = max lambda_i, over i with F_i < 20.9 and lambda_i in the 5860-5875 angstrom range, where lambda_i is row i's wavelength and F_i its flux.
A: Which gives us 5869.0 angstrom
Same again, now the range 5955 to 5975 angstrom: 5959.0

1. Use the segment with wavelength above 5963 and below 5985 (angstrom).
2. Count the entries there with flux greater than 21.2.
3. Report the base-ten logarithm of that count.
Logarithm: 0.95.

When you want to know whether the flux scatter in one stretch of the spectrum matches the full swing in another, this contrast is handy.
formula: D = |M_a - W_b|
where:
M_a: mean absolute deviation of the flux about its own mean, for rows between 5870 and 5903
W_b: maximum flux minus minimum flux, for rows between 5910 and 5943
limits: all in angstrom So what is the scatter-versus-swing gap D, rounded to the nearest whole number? 3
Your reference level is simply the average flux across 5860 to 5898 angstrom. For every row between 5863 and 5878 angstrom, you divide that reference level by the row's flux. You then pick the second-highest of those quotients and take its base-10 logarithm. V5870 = 0.017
